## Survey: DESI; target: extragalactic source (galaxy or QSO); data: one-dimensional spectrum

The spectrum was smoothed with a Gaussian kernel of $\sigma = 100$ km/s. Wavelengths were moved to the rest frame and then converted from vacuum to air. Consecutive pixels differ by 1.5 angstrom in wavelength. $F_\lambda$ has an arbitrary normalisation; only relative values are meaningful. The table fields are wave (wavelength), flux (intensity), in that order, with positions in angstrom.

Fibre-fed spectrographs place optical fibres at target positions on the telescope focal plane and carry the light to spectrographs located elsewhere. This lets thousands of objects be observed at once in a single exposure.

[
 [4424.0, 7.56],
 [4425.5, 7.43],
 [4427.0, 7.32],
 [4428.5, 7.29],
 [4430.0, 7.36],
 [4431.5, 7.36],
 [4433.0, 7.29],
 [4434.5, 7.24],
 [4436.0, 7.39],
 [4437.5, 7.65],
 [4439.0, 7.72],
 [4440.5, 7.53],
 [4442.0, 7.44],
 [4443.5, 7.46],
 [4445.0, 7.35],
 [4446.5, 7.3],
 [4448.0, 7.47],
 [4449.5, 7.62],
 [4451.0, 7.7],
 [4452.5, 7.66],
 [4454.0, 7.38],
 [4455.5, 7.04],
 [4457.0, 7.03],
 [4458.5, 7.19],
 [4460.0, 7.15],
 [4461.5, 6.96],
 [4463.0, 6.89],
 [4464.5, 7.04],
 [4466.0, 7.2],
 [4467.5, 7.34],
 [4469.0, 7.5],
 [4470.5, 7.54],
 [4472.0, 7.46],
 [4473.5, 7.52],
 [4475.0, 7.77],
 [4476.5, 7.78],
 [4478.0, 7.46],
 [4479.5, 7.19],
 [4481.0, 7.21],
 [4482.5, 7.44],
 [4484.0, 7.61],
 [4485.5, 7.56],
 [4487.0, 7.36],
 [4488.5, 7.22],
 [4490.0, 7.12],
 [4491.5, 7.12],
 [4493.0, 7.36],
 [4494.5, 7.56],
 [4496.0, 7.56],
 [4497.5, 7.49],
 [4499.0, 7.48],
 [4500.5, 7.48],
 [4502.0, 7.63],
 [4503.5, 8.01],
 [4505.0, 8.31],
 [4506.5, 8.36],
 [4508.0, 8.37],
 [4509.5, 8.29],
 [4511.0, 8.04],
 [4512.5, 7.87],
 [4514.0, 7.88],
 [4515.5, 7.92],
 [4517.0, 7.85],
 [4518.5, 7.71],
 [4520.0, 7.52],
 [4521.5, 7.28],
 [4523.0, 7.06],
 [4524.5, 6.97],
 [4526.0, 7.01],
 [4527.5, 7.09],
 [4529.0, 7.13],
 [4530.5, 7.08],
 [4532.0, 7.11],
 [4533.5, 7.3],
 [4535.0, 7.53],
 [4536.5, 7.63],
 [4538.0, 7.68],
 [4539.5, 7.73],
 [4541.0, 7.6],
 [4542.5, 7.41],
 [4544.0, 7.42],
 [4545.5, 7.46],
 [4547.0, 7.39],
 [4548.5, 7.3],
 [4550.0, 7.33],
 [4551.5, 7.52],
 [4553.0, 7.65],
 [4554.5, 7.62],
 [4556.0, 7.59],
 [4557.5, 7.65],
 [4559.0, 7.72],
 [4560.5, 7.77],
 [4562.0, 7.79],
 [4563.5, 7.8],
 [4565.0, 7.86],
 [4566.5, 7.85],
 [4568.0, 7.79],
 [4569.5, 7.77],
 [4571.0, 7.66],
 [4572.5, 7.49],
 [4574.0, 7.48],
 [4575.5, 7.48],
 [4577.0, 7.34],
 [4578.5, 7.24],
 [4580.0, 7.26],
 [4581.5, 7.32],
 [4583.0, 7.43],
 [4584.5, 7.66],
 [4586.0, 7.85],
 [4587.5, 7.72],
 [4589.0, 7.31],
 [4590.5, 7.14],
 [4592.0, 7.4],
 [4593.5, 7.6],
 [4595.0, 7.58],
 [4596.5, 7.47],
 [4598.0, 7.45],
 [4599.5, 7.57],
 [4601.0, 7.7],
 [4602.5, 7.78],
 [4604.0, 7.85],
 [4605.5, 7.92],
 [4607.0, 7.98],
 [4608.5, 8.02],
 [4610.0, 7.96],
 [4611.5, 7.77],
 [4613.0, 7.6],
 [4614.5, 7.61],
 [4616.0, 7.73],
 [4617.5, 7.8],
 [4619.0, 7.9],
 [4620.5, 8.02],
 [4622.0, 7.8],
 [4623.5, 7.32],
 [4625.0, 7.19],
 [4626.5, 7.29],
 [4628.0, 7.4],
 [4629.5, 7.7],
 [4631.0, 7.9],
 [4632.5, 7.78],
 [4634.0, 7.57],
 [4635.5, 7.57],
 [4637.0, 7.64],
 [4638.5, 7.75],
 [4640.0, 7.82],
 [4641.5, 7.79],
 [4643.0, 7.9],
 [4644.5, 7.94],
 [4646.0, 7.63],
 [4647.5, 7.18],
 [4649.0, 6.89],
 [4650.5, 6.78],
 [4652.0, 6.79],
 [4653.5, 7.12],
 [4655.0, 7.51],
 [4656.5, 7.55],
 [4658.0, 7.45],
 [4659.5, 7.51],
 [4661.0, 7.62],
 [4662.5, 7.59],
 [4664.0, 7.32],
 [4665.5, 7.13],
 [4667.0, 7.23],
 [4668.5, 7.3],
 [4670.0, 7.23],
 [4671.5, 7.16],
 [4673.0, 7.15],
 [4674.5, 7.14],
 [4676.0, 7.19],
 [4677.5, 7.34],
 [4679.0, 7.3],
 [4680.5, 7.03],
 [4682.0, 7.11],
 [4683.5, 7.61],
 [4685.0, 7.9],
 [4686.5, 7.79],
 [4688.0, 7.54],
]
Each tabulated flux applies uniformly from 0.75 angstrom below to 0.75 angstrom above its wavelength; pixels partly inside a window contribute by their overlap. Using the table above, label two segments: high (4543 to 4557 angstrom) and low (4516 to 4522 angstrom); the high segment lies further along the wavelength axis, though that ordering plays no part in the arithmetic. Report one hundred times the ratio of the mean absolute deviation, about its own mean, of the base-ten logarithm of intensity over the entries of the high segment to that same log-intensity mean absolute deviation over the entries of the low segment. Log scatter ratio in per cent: 57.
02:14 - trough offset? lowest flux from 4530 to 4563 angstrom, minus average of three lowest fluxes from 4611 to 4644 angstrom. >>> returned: -0.19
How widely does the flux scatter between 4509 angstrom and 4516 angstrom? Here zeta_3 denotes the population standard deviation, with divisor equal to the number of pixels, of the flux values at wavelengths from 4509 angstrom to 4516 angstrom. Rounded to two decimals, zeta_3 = 0.16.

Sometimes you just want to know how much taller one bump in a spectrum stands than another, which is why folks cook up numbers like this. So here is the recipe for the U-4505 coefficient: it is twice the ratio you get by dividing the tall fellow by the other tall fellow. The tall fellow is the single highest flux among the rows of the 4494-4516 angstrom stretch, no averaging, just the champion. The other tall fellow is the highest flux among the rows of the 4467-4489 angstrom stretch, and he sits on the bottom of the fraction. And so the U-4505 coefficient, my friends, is 2.15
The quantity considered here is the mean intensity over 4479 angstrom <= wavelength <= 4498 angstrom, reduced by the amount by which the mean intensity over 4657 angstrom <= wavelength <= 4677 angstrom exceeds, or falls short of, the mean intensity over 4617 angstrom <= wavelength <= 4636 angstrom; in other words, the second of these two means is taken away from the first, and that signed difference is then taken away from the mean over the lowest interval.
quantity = 7.69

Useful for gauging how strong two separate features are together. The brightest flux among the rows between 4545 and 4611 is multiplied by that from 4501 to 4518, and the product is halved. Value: 33.6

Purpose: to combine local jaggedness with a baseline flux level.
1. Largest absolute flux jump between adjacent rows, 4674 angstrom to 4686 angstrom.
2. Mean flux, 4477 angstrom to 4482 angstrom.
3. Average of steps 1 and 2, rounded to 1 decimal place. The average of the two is 3.9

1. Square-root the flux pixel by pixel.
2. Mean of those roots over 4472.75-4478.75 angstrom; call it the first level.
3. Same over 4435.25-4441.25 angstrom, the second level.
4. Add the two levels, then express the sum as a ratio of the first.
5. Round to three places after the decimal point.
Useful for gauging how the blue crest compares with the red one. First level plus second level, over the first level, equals 1.996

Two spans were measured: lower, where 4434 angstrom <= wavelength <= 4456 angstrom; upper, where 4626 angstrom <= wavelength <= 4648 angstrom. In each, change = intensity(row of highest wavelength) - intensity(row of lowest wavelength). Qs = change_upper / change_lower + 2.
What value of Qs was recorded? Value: 2.55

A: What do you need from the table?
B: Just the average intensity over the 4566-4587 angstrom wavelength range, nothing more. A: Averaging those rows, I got 7.54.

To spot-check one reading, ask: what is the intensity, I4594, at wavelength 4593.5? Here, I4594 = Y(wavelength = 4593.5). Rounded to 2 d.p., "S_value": 7.60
